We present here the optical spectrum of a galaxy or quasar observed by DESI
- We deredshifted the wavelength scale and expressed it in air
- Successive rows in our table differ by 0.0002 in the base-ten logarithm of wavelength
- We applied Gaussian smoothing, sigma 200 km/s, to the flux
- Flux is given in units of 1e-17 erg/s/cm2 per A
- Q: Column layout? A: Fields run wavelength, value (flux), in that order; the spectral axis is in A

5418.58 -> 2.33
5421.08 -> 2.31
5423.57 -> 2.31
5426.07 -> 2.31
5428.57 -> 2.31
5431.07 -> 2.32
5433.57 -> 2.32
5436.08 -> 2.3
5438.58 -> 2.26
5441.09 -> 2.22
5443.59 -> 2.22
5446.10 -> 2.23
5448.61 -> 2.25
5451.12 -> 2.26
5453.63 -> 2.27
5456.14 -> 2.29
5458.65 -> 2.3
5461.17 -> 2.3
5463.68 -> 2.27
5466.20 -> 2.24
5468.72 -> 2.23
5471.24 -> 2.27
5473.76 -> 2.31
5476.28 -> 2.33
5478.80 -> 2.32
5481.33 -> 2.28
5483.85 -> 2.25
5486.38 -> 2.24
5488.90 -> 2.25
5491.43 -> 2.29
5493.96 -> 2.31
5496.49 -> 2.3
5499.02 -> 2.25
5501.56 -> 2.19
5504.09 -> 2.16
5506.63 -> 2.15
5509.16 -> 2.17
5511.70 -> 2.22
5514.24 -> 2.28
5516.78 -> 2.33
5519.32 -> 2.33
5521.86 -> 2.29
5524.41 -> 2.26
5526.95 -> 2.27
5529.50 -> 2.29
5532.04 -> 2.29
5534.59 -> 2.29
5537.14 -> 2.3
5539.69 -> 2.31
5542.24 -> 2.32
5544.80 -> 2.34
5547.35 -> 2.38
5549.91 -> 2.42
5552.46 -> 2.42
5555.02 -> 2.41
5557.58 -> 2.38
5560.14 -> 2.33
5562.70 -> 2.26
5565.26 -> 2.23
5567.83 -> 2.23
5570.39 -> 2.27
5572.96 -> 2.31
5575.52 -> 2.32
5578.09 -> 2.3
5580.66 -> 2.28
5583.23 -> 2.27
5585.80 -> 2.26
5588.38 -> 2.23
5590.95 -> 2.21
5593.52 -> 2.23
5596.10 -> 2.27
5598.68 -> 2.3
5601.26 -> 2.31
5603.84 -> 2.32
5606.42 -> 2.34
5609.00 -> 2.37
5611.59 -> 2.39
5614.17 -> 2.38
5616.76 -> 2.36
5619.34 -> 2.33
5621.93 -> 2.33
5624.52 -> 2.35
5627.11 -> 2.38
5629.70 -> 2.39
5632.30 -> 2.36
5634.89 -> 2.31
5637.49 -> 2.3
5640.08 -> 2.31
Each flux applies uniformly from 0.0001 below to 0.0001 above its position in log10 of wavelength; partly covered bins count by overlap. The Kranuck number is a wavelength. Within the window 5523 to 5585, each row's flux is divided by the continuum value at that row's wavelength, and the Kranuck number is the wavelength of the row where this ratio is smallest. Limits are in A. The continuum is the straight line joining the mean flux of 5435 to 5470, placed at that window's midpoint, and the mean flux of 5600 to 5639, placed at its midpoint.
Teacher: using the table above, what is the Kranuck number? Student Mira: 5567.83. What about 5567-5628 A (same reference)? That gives 5590.95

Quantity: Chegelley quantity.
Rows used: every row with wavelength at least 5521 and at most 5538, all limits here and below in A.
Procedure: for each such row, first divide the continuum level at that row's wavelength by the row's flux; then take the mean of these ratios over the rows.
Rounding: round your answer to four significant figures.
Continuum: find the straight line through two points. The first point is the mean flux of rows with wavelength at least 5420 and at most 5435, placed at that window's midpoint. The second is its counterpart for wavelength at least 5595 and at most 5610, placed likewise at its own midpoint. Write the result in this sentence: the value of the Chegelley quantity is 1.014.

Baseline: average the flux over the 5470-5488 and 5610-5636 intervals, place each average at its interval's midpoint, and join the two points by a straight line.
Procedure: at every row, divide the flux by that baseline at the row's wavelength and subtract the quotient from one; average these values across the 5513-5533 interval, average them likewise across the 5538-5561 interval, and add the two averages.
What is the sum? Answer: -0.013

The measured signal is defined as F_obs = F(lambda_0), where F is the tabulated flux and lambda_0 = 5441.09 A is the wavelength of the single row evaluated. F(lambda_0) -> 2.22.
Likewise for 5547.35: 2.38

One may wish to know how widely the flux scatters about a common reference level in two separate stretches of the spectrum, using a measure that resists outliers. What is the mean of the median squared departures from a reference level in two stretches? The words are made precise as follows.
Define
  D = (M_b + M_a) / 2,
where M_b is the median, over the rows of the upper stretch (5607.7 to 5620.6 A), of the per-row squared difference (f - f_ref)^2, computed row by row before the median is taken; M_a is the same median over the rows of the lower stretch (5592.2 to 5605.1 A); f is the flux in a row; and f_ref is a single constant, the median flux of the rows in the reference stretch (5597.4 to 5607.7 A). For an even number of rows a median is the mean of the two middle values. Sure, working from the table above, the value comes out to 0.002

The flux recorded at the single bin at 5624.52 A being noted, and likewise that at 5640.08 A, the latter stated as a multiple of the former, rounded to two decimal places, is 0.98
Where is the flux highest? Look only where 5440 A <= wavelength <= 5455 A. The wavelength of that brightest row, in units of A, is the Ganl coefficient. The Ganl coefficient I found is 5453.63 A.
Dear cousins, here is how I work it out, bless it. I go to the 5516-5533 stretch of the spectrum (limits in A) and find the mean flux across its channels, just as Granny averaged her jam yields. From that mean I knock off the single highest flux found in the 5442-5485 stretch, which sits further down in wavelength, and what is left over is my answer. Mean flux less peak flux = -0.036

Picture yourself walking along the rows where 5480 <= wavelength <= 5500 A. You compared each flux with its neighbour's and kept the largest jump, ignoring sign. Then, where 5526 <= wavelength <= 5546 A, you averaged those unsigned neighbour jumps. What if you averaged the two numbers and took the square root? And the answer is 0.173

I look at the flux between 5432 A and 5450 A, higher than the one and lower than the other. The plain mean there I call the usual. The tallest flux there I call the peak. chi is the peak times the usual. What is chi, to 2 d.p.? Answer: 5.24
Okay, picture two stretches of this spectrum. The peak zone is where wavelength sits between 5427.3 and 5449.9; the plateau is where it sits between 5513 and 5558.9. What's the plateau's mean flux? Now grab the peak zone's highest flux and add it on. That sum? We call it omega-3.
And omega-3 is 4.65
